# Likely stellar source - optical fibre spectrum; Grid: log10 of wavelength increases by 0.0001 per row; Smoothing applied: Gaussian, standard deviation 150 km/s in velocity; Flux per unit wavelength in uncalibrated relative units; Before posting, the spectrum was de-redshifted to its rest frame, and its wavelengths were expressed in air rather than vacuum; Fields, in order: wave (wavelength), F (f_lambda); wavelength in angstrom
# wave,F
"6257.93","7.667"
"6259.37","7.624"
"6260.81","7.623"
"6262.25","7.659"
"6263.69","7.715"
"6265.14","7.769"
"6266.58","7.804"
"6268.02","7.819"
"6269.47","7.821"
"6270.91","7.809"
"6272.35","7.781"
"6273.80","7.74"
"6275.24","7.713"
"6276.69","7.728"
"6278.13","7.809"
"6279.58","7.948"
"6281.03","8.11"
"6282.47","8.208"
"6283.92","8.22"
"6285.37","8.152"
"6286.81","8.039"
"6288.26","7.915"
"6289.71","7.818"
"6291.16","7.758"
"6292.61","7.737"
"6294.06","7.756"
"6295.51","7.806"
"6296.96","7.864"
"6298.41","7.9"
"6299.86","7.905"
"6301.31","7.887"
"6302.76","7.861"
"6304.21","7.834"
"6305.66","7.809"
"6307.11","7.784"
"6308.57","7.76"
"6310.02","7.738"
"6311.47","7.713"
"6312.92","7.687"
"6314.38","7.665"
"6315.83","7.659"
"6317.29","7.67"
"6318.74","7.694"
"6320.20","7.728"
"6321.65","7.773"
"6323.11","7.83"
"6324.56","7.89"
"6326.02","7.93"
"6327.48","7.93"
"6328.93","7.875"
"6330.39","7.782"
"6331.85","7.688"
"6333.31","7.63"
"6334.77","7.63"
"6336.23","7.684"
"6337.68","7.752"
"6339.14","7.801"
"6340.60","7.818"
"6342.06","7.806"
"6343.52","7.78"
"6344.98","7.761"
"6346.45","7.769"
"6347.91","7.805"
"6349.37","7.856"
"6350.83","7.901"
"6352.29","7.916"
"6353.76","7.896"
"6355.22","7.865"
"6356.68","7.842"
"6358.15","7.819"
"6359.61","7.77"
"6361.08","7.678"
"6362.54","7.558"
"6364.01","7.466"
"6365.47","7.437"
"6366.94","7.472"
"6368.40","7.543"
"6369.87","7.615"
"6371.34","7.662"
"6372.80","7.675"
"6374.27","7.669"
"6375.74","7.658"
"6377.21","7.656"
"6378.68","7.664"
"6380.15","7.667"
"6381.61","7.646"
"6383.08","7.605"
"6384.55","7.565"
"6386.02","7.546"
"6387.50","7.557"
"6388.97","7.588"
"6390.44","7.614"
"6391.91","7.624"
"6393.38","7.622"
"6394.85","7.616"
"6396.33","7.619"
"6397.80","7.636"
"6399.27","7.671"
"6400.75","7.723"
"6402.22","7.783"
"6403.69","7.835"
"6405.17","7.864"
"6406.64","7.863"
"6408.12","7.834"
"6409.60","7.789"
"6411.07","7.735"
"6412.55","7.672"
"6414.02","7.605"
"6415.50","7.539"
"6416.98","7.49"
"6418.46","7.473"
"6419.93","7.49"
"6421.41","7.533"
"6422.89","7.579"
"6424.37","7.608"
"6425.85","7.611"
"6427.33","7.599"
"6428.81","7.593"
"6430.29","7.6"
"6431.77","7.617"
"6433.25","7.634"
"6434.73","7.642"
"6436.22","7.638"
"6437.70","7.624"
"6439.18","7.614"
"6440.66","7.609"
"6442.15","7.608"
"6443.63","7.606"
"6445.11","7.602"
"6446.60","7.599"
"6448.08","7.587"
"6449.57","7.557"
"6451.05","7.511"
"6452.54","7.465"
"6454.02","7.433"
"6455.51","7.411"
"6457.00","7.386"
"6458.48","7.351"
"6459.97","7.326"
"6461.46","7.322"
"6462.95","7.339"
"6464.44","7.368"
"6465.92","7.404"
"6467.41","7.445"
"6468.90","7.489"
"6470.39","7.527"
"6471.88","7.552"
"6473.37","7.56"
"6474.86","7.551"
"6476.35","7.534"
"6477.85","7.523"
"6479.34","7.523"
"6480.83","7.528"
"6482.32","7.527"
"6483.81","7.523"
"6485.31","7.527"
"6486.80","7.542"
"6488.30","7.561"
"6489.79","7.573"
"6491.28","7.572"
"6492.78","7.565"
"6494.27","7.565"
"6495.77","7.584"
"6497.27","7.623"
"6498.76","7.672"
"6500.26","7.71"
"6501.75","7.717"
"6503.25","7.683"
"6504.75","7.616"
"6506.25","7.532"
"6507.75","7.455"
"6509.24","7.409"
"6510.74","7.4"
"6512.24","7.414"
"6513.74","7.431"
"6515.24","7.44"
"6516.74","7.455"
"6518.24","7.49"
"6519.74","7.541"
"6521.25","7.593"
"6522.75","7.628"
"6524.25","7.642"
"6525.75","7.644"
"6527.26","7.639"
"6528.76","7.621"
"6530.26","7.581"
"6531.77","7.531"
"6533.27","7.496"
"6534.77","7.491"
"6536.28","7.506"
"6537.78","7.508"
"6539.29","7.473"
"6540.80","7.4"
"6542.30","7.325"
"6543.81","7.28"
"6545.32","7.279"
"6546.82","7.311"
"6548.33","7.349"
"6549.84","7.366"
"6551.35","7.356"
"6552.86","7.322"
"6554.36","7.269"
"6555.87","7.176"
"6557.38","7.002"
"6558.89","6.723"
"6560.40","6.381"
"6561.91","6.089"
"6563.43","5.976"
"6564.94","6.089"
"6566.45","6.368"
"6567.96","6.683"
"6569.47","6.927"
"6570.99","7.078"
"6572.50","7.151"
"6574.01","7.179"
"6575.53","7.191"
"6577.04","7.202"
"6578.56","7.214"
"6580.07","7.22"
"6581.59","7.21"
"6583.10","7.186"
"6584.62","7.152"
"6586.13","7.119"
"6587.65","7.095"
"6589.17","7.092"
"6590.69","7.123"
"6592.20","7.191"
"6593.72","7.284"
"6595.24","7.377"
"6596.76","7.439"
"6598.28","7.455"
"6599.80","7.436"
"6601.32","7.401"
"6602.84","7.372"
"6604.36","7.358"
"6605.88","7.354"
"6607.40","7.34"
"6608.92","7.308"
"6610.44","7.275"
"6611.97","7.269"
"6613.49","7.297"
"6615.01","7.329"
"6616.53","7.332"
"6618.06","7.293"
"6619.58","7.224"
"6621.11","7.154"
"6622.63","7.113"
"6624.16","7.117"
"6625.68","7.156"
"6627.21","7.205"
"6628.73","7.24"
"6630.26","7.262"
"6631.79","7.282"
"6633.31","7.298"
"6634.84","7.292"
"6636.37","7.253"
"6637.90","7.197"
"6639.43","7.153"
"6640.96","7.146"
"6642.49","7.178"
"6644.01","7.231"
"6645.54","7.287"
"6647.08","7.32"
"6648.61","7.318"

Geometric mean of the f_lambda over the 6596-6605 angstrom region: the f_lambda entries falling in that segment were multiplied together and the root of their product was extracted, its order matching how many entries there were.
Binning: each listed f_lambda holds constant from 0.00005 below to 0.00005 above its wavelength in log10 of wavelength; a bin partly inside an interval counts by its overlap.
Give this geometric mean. 7.41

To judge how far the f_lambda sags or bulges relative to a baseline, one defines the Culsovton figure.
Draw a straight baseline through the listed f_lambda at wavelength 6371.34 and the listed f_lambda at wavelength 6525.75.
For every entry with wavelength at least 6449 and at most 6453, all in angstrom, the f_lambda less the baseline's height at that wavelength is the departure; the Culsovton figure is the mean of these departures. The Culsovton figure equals -0.14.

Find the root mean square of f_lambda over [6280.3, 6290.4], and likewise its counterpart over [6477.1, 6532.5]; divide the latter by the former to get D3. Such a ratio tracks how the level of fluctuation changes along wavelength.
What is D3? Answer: 0.94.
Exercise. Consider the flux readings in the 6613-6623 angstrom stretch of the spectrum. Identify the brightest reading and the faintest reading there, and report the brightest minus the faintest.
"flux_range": 0.22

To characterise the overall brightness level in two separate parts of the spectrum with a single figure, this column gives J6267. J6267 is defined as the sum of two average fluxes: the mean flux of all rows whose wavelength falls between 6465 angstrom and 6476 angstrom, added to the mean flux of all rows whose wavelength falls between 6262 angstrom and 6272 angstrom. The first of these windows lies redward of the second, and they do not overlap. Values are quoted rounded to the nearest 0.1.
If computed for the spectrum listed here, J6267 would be 15.3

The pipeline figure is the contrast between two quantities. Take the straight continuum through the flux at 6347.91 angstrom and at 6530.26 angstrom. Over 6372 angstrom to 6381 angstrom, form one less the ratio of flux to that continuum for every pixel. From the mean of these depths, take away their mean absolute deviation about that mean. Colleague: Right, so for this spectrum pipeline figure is 0.013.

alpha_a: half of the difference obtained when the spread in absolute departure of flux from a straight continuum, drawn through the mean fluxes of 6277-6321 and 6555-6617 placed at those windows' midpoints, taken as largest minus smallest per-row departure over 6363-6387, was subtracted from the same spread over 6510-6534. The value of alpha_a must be 0.03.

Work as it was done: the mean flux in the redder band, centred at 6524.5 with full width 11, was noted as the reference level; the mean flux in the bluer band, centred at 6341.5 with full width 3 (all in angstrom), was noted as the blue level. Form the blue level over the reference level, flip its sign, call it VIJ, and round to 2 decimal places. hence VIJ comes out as -1.03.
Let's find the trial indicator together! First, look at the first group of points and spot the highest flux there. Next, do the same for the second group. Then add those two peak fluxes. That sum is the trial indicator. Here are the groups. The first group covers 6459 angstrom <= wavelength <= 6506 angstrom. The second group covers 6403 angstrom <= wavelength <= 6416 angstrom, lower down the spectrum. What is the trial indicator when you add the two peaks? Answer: 15.58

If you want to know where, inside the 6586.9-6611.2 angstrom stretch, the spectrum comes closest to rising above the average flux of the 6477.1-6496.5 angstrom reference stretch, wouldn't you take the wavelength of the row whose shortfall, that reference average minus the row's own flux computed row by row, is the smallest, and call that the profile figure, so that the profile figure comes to 6598.28 angstrom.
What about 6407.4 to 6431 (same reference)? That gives 6408.12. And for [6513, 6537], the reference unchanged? 6525.75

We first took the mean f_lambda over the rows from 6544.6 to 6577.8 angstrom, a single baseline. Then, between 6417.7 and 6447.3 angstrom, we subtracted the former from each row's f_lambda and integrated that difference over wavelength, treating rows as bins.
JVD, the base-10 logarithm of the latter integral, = 1.29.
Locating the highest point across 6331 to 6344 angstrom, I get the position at 6340.60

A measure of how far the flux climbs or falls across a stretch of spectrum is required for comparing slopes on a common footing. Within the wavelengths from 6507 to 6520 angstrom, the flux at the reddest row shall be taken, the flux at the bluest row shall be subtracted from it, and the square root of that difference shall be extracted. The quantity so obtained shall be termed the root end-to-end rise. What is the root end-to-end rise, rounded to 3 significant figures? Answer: 0.293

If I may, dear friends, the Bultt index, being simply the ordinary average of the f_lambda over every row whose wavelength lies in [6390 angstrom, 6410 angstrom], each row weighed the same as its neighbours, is 7.72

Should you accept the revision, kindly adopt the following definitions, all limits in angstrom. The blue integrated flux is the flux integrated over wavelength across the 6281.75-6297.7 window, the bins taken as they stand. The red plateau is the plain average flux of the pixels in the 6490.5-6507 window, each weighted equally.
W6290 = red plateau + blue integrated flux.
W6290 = 134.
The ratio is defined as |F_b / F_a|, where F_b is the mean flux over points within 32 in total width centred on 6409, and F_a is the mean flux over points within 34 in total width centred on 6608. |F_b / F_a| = 1.05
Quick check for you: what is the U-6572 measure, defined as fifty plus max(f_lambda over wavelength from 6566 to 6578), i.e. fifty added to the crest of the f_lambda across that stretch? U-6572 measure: 57.2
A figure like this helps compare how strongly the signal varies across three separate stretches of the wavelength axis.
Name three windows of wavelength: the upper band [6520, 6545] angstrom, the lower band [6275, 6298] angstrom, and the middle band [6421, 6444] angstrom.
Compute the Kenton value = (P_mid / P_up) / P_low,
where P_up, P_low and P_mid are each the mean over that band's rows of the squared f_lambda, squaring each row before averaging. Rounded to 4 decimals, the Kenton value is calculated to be 0.0163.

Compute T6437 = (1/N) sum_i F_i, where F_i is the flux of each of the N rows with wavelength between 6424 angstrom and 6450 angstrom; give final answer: 7.61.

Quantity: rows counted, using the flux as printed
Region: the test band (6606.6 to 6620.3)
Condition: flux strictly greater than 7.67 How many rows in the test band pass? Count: 0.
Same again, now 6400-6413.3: 9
